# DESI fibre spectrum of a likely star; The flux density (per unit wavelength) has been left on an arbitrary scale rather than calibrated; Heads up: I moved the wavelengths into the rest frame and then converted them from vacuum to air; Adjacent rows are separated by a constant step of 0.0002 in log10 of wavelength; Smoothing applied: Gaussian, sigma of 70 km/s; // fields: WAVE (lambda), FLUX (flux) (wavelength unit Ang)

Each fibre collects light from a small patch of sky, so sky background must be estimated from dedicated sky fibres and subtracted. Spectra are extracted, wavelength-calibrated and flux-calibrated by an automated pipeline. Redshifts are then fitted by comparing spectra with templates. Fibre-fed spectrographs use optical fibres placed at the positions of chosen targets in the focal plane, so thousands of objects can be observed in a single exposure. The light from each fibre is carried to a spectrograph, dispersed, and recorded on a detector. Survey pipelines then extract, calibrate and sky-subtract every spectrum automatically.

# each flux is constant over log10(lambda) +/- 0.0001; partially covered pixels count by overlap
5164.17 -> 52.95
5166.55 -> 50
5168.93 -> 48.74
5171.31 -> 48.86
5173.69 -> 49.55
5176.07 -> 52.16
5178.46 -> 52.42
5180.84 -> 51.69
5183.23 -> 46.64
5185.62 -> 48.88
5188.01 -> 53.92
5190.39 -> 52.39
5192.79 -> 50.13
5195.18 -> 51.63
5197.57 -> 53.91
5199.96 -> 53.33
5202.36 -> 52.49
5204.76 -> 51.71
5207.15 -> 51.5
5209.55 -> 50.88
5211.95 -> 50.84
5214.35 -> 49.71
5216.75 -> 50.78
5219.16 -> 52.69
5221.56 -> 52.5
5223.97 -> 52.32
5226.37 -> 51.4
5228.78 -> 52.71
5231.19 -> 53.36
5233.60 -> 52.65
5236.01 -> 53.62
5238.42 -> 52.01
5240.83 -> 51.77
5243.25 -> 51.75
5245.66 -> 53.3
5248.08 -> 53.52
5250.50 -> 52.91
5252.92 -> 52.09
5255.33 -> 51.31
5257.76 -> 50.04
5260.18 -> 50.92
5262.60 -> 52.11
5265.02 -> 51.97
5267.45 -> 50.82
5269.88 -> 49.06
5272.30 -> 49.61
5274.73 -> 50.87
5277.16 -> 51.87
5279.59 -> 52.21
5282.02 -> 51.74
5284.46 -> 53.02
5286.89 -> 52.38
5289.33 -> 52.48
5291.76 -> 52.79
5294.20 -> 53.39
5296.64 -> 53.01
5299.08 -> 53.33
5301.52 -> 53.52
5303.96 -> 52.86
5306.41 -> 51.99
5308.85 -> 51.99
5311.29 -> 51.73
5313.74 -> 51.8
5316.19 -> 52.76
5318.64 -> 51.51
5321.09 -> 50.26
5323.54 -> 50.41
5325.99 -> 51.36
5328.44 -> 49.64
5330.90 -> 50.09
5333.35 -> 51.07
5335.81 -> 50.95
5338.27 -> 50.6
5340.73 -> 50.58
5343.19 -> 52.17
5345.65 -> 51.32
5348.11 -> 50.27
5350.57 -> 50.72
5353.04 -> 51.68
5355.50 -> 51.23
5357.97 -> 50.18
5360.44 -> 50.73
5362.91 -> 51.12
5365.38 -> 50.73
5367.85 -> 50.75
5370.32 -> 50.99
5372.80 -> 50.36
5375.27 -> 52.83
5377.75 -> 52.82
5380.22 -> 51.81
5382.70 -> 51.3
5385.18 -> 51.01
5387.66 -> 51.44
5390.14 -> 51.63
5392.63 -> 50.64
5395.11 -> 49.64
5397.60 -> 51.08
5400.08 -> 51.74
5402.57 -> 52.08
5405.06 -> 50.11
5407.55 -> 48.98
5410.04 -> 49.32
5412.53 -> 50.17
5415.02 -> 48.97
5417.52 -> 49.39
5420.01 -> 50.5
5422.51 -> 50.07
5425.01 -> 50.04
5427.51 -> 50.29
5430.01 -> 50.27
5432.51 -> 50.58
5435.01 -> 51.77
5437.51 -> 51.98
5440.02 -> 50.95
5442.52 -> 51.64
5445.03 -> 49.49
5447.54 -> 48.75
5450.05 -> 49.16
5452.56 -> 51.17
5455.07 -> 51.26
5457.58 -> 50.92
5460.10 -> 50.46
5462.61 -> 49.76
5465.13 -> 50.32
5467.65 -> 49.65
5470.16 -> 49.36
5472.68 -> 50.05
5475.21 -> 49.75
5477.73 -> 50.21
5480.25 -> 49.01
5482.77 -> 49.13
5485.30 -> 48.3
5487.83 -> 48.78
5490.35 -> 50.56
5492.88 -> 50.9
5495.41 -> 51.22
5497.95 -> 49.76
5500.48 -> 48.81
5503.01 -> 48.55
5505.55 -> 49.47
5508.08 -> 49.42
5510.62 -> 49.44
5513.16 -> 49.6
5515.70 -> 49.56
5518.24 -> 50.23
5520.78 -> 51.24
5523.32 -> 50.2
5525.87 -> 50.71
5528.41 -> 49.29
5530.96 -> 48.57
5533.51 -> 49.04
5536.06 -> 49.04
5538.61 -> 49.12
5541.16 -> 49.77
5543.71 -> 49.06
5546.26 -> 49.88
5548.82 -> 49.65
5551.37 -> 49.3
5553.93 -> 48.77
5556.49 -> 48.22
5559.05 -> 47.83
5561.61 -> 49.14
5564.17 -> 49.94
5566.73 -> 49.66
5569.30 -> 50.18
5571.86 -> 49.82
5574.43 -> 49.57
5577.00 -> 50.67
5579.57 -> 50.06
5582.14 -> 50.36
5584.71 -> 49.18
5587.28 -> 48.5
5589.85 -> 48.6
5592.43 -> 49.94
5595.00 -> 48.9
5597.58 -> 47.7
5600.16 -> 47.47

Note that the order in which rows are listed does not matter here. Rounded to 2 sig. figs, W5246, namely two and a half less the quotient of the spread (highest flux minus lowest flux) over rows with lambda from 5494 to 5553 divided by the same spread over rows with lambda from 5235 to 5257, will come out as 1.3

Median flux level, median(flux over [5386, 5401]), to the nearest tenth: 51.3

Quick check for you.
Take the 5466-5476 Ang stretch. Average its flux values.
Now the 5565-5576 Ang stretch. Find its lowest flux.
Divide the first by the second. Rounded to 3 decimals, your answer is 1.003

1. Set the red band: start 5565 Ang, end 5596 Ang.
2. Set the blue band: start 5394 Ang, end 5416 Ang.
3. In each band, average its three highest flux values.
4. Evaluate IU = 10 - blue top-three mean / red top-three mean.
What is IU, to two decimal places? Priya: 8.98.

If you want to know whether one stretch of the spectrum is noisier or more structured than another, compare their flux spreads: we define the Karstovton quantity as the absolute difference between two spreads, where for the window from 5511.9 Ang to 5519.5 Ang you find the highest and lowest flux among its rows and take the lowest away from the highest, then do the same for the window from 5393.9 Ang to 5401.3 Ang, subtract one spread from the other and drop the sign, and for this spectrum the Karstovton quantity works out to 1.4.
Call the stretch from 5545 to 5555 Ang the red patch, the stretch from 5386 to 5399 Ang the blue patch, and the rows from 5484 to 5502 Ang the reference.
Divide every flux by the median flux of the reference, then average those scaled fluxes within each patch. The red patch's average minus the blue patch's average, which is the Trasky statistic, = -0.03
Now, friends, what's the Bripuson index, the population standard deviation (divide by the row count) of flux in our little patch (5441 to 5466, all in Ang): 0.92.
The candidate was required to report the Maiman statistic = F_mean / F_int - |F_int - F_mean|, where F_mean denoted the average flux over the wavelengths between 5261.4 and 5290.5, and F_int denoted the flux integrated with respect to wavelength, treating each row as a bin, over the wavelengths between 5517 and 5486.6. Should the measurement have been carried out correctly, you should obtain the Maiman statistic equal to -1459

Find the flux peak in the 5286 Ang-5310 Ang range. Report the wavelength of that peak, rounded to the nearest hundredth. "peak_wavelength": 5301.52 Ang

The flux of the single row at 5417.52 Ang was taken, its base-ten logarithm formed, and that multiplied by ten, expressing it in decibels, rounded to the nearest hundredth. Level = 16.94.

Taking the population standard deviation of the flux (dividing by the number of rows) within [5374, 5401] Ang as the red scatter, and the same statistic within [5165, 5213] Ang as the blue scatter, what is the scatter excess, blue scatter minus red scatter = 1.0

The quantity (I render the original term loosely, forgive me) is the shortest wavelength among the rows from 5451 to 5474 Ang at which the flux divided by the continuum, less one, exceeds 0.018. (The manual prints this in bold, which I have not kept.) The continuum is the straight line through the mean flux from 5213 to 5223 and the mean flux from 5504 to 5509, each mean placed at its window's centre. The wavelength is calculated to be 5452.56 Ang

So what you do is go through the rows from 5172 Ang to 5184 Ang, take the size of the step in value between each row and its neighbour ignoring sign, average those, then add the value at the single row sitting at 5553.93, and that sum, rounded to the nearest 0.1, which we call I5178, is 50.9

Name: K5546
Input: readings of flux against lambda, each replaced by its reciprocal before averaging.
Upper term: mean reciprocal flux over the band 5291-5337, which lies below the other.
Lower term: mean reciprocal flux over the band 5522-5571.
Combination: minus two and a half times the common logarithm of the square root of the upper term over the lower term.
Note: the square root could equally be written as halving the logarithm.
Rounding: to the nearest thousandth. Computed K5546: 0.026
